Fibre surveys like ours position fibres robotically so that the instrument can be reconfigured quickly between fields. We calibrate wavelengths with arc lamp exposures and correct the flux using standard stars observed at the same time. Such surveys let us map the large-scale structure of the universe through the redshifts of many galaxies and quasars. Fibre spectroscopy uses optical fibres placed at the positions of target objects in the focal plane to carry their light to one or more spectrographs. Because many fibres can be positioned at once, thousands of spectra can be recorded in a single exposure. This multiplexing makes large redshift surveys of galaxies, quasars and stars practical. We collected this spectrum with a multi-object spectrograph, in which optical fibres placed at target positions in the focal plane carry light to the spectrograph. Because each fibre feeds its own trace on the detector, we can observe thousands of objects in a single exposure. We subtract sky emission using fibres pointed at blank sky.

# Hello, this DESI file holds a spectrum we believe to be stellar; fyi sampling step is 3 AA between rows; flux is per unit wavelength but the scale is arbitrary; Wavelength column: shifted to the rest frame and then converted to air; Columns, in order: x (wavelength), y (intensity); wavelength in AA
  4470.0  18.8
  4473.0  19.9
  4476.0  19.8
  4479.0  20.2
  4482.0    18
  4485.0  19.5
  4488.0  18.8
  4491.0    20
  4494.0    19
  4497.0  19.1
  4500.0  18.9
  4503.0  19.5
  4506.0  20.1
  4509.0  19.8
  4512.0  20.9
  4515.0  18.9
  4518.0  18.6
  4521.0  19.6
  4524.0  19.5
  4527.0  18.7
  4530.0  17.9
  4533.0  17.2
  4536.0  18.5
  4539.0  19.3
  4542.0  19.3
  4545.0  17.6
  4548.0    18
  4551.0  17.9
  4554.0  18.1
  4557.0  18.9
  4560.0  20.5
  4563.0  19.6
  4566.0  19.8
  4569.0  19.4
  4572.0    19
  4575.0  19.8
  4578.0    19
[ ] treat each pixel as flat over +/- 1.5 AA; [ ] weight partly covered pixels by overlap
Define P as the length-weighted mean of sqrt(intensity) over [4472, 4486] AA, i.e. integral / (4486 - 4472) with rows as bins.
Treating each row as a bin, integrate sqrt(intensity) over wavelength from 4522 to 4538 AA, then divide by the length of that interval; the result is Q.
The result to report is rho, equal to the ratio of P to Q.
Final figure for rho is 1.03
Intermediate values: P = 4.41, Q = 4.29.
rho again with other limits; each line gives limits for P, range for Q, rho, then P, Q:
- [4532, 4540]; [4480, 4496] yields 0.98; 4.28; 4.37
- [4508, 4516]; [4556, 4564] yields 1.01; 4.46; 4.44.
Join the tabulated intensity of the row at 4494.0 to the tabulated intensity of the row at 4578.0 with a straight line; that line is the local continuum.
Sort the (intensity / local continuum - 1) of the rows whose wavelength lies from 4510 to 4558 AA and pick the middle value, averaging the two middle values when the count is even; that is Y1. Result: -0.018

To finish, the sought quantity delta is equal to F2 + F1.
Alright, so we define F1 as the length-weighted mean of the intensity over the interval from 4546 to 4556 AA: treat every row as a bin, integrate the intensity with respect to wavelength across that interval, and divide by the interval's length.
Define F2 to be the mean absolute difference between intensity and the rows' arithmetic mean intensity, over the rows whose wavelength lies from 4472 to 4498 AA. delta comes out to 18.6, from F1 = 18.0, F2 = 0.57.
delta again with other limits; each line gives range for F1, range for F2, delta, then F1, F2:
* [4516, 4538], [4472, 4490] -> 19.2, 18.6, 0.64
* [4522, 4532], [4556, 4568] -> 19.1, 18.7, 0.45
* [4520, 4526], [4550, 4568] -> 20.3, 19.5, 0.83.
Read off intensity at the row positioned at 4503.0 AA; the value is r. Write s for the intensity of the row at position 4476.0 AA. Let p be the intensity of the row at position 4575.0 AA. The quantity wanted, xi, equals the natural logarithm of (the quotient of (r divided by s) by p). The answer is -3.00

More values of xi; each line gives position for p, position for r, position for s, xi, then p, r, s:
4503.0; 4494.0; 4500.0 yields -2.97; 19.5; 19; 18.9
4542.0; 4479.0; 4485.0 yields -2.92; 19.3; 20.2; 19.5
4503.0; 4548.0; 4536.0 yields -3.00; 19.5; 18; 18.5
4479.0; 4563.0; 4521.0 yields -3.01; 20.2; 19.6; 19.6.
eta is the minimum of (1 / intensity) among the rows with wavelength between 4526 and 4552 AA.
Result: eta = 0.0518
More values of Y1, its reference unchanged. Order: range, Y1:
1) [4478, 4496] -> 0.013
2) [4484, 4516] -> 0.026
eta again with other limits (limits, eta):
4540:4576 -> 0.0488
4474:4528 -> 0.0478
